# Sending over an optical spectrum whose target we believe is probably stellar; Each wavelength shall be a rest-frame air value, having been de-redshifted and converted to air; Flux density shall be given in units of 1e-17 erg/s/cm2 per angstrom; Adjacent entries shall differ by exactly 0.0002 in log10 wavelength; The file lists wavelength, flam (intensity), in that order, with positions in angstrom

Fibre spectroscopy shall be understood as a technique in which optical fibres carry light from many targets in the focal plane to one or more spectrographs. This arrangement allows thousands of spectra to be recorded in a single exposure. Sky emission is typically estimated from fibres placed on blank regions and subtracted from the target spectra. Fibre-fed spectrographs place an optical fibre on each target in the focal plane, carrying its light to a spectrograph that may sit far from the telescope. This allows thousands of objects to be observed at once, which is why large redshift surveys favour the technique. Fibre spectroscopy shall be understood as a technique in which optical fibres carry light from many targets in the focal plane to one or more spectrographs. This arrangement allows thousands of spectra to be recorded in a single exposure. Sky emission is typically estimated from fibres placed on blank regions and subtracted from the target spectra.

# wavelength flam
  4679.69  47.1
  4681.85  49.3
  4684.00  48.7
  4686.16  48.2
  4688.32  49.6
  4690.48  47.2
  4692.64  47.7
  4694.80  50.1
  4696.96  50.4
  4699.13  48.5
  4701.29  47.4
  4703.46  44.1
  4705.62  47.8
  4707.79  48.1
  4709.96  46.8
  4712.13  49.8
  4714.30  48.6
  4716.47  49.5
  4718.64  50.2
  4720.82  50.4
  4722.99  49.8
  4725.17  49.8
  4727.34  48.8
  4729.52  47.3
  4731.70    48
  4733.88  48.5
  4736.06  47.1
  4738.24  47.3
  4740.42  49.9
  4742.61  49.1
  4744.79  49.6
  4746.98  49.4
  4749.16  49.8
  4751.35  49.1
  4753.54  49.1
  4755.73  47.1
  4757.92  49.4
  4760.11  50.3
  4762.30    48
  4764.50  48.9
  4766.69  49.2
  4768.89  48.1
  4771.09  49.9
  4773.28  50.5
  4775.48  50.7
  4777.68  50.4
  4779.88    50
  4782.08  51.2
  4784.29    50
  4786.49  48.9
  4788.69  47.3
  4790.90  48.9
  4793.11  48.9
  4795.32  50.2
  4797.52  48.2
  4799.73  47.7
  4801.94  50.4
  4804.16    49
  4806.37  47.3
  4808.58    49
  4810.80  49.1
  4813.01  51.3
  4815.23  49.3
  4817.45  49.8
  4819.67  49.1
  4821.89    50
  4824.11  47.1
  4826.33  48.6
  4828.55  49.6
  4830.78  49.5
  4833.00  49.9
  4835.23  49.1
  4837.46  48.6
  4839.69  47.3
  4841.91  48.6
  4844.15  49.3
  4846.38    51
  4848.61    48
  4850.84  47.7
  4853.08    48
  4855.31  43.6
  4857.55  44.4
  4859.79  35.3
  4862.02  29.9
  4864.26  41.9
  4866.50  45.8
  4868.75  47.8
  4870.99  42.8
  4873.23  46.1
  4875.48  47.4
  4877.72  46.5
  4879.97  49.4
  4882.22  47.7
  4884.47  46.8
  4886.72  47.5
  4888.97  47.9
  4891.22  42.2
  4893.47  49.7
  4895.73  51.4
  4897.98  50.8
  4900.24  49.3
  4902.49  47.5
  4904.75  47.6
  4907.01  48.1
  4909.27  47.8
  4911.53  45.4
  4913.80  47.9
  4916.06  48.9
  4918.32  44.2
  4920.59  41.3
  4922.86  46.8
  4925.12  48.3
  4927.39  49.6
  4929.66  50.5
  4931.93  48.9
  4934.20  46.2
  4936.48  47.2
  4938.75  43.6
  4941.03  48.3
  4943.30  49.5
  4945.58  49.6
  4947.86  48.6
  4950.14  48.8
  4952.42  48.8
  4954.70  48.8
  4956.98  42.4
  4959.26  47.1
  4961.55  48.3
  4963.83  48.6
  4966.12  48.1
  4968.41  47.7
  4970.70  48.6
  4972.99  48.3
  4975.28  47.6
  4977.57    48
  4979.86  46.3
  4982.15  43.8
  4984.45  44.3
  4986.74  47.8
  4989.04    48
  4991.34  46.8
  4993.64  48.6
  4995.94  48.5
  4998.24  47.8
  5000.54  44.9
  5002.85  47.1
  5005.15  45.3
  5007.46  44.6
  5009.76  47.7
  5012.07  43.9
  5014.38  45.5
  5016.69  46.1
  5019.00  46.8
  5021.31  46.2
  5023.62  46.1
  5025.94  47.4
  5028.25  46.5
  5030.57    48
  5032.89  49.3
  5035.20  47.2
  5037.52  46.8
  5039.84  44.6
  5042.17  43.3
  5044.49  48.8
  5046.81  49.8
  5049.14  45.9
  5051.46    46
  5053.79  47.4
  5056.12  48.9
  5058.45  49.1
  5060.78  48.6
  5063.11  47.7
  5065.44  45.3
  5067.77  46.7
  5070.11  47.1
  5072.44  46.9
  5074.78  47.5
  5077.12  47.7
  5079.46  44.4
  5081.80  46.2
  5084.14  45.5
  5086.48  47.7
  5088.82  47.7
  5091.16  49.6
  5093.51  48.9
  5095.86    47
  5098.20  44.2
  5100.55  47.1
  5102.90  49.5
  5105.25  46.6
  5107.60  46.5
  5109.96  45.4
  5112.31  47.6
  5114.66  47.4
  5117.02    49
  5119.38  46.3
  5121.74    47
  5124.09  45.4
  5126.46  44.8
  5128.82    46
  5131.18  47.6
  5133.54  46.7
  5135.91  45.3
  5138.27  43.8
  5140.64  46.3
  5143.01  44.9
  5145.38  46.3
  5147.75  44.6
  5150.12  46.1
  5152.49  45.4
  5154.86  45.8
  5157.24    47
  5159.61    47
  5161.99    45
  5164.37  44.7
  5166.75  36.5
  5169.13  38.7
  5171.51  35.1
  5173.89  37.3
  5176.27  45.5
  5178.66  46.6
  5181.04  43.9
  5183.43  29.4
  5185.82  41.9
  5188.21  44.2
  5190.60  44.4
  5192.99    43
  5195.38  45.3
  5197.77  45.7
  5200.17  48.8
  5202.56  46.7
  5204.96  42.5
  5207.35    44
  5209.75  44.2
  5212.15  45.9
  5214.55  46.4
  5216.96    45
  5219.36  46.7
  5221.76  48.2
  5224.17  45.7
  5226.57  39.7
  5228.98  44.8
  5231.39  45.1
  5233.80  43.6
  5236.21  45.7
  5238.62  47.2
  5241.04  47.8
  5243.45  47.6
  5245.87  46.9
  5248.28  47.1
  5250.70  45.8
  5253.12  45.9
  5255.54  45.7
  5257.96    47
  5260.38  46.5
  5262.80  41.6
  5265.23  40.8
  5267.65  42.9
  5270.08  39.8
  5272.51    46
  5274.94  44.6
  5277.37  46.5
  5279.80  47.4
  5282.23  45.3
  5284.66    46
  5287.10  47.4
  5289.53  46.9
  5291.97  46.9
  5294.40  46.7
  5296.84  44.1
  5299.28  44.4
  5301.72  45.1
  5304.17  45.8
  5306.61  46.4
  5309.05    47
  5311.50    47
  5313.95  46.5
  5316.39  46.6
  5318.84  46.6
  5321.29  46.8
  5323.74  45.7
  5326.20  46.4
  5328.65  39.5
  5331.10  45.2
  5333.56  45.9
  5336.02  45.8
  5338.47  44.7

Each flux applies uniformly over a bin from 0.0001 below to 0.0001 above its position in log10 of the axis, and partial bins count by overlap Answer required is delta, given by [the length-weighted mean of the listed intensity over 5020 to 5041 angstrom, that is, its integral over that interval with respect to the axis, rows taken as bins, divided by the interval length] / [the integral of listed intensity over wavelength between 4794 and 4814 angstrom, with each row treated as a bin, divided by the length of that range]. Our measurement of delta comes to 0.95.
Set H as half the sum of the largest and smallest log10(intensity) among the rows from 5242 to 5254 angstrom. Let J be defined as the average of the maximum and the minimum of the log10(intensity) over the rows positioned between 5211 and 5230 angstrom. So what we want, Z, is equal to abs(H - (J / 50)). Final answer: 1.64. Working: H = 1.669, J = 1.64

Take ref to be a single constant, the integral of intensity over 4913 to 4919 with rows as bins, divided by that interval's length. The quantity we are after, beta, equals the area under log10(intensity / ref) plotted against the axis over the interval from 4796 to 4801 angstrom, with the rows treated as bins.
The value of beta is 0.05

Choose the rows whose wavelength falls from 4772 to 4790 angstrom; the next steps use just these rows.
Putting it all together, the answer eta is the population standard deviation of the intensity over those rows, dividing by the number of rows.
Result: 1.16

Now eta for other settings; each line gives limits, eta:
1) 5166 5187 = 5.24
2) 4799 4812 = 1.01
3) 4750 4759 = 0.92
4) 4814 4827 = 0.96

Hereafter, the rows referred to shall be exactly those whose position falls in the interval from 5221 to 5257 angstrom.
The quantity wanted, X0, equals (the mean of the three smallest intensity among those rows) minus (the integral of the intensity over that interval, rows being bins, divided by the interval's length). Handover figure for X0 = -3.1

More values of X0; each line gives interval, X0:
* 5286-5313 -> -1.6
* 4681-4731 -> -2.6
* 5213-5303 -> -5.3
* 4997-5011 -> -1.3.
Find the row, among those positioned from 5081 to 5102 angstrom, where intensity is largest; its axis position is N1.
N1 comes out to 5091.16 angstrom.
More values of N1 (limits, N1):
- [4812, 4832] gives 4813.01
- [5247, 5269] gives 5248.28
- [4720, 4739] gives 4720.82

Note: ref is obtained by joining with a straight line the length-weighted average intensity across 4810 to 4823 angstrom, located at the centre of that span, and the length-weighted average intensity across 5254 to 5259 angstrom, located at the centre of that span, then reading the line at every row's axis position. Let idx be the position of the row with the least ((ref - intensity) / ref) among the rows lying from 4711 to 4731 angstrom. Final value 4720.82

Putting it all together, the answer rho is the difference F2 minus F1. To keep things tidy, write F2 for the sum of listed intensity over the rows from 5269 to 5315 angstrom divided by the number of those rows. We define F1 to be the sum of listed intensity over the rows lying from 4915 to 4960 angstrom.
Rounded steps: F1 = 947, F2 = 46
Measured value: -902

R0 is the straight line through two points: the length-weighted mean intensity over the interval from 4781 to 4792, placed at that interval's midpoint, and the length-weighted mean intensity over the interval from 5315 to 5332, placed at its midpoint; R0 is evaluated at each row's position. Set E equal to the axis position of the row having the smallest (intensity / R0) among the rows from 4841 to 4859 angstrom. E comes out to 4855.31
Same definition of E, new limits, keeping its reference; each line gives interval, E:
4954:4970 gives 4956.98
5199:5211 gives 5204.96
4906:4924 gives 4920.59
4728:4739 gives 4736.06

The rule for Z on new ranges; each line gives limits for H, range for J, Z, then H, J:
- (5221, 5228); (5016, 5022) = 1.61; 1.641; 1.67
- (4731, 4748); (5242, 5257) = 1.65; 1.686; 1.67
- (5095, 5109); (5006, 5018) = 1.64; 1.670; 1.66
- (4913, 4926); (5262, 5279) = 1.62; 1.653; 1.63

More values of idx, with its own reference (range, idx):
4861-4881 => 4879.97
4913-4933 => 4929.66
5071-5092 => 5091.16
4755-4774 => 4773.28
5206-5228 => 5221.76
